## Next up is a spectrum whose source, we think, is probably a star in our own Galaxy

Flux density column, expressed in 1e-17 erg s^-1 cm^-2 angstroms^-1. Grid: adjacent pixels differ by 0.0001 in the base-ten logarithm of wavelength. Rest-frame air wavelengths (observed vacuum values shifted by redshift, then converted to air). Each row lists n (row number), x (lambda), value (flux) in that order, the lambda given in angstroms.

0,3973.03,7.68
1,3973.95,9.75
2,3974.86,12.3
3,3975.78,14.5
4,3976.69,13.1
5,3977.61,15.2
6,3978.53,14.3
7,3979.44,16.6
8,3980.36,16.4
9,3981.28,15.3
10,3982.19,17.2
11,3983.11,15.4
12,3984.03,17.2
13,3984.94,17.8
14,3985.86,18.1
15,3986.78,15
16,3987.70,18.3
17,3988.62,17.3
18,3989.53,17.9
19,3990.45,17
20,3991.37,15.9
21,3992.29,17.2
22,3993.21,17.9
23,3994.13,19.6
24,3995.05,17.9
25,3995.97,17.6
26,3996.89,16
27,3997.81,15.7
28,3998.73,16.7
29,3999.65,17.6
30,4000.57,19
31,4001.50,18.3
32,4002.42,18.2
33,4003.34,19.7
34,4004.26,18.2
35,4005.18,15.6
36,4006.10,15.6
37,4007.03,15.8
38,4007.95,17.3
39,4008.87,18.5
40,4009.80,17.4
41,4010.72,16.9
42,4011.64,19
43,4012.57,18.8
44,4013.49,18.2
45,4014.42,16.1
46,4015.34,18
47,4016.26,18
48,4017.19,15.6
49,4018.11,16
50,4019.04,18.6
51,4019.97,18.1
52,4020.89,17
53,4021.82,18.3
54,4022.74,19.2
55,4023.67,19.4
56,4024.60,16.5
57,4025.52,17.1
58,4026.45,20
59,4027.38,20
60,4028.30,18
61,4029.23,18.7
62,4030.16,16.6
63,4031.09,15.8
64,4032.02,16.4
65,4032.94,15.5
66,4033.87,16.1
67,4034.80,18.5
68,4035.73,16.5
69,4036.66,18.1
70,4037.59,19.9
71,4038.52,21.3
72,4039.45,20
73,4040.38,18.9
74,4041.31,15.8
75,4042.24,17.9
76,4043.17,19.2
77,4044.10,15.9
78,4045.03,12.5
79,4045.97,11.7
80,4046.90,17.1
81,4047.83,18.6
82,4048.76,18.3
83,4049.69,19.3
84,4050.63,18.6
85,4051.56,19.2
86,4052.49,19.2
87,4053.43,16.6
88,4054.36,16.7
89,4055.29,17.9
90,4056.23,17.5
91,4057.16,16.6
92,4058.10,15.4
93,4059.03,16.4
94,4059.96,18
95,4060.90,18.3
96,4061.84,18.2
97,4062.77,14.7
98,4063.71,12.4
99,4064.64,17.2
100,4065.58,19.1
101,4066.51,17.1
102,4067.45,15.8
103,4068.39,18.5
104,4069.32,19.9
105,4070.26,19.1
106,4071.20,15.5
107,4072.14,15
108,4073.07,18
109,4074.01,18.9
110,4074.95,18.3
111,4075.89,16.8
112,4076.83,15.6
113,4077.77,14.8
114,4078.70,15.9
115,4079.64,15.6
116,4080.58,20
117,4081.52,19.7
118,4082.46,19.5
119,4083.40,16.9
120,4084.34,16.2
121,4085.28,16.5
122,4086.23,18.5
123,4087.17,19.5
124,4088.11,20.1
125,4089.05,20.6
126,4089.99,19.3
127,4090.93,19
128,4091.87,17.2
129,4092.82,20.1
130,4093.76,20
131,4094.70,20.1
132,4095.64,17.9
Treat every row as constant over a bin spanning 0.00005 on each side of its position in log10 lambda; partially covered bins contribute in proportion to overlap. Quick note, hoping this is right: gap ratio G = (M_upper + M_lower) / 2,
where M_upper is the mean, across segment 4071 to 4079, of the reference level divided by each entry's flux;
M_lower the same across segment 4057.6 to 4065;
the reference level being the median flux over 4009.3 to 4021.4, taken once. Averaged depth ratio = 1.11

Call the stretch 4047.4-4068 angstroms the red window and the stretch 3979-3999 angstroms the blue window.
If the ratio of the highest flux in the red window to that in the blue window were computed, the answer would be 0.98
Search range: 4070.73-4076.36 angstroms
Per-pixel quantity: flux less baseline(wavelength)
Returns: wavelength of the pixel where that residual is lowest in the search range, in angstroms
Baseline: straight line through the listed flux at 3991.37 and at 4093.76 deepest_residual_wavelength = 4072.14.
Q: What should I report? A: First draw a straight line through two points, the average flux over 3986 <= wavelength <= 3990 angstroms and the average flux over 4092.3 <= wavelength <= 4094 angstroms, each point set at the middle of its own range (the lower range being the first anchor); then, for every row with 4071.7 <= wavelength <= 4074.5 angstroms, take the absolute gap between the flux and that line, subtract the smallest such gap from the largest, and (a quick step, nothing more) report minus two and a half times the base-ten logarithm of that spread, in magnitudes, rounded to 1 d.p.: -1.5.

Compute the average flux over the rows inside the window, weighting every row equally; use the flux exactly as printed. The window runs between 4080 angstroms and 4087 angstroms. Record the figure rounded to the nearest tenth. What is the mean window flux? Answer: 18.2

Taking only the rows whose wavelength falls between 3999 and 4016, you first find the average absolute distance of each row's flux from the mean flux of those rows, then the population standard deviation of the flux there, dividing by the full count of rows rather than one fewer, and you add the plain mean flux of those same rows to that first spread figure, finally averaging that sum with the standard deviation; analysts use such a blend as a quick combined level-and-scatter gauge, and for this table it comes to 9.95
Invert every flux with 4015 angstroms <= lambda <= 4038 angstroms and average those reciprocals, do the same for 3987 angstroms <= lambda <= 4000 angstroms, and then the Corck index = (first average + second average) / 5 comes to 0.0230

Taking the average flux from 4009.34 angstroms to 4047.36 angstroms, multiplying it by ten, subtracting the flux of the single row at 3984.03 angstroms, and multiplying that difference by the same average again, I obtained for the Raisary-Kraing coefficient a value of 2770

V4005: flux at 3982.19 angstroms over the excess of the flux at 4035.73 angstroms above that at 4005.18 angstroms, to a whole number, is 19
